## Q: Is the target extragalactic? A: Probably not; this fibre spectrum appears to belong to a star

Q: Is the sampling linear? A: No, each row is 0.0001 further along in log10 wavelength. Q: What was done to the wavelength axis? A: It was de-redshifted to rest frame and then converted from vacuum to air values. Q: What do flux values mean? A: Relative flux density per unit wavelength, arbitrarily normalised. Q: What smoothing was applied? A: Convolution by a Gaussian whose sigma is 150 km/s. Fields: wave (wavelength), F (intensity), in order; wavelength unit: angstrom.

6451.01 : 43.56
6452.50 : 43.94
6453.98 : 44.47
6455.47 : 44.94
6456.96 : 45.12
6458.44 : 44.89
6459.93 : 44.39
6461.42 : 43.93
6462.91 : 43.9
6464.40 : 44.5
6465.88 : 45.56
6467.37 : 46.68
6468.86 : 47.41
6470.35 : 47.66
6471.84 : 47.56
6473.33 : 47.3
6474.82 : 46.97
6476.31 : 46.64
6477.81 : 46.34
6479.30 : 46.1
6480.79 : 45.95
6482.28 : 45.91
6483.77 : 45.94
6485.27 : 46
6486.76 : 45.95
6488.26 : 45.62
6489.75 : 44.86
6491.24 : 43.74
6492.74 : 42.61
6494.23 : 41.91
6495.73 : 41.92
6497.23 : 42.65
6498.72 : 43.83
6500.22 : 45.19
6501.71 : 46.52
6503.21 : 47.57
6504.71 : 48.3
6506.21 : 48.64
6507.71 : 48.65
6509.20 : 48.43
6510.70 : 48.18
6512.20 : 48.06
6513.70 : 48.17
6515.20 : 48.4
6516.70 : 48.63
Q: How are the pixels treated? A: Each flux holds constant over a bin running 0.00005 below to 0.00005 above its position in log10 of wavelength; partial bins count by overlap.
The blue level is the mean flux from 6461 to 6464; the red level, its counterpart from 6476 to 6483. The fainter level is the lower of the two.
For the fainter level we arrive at 43.9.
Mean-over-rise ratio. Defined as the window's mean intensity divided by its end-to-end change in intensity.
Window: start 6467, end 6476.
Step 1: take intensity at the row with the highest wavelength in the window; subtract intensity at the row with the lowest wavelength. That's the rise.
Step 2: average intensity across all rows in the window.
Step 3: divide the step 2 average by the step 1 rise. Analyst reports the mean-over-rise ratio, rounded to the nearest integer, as 163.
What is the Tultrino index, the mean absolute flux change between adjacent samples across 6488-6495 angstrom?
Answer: 0.93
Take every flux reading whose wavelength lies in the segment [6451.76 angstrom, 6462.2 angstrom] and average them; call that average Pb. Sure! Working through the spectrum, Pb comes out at 44.5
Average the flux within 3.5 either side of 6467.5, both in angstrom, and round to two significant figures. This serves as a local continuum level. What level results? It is 46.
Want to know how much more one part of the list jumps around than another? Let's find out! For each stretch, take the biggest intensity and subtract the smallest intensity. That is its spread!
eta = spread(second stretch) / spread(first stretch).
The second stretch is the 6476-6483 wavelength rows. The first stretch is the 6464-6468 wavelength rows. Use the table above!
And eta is 0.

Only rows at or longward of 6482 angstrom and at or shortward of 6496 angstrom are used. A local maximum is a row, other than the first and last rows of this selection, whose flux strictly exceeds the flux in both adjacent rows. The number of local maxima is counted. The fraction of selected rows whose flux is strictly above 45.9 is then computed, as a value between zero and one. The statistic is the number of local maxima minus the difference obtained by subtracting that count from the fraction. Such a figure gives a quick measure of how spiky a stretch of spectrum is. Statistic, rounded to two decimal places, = 1.60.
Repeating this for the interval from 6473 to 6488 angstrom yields 1.00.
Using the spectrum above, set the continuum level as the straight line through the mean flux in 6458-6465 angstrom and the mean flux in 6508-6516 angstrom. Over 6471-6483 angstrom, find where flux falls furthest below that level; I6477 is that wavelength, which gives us 6482.28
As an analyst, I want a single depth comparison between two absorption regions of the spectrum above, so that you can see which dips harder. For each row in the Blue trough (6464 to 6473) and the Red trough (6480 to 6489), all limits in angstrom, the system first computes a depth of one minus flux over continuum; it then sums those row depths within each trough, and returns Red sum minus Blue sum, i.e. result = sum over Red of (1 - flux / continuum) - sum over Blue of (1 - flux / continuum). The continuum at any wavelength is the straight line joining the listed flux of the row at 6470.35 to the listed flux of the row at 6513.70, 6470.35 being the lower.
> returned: 0.1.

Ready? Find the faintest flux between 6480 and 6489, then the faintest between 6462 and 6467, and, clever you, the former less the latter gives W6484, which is 1.7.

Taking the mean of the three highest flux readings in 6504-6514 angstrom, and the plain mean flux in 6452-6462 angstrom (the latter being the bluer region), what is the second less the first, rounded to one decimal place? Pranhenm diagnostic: -4.0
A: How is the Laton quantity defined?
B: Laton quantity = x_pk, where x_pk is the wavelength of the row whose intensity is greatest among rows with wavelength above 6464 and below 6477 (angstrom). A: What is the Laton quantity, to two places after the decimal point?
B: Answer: 6470.35 angstrom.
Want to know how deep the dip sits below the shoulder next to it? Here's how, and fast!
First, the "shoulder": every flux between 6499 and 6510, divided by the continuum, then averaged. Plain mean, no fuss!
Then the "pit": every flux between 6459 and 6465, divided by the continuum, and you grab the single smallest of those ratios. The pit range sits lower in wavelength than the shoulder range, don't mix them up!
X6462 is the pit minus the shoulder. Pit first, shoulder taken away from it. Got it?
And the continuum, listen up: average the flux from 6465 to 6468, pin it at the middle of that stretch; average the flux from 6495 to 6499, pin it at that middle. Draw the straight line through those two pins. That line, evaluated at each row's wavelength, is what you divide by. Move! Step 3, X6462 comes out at -0.19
